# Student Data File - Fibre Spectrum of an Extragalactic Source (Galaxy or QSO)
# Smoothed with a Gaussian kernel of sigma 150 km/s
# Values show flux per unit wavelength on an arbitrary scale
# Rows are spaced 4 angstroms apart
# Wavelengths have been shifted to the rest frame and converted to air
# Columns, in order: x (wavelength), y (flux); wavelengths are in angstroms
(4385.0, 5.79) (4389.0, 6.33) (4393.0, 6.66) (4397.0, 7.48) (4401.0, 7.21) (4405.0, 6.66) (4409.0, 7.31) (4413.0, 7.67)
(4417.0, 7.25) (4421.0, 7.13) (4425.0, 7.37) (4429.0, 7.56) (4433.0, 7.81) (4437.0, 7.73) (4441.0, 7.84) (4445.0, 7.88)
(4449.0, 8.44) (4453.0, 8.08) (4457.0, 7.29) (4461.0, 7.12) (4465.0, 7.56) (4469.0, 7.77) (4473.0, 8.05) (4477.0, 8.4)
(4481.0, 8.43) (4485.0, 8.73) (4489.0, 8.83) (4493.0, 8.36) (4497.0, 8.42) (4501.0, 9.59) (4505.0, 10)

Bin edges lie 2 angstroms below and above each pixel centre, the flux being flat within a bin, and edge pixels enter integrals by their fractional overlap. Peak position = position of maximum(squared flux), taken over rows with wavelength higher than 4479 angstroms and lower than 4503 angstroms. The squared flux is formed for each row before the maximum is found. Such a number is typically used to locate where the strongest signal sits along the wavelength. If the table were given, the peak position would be 4501.0 angstroms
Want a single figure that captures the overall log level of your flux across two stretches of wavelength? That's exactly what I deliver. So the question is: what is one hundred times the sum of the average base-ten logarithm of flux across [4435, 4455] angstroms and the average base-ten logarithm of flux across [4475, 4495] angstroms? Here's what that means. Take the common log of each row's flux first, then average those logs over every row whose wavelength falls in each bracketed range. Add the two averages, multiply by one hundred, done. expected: 183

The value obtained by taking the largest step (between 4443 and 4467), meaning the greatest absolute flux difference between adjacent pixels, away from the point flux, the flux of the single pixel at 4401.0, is 6.4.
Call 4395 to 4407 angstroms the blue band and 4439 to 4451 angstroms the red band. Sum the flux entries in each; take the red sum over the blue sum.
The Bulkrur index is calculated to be 1.13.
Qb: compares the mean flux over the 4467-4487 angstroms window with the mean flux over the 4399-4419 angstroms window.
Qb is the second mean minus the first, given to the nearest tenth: -1.1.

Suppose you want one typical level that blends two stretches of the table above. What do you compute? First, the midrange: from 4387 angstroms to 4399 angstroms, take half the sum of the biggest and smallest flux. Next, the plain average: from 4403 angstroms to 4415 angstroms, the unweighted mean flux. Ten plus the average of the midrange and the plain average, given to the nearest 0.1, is 17.1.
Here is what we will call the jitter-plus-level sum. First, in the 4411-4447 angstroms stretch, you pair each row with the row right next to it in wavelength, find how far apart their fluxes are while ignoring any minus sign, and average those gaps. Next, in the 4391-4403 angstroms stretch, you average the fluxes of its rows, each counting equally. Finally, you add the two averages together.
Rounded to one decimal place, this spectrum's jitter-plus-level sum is 7.3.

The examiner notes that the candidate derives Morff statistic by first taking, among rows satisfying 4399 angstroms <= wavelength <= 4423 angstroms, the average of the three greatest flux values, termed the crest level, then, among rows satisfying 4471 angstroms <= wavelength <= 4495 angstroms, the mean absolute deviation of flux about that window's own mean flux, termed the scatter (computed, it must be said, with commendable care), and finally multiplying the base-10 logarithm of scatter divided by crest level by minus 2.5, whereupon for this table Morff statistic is 3.87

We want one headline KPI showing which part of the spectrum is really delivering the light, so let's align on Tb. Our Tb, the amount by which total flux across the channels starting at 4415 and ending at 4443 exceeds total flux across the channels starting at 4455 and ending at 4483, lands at -2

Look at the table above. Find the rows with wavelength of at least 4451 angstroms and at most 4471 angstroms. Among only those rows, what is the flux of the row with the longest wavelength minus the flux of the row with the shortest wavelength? -0.31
